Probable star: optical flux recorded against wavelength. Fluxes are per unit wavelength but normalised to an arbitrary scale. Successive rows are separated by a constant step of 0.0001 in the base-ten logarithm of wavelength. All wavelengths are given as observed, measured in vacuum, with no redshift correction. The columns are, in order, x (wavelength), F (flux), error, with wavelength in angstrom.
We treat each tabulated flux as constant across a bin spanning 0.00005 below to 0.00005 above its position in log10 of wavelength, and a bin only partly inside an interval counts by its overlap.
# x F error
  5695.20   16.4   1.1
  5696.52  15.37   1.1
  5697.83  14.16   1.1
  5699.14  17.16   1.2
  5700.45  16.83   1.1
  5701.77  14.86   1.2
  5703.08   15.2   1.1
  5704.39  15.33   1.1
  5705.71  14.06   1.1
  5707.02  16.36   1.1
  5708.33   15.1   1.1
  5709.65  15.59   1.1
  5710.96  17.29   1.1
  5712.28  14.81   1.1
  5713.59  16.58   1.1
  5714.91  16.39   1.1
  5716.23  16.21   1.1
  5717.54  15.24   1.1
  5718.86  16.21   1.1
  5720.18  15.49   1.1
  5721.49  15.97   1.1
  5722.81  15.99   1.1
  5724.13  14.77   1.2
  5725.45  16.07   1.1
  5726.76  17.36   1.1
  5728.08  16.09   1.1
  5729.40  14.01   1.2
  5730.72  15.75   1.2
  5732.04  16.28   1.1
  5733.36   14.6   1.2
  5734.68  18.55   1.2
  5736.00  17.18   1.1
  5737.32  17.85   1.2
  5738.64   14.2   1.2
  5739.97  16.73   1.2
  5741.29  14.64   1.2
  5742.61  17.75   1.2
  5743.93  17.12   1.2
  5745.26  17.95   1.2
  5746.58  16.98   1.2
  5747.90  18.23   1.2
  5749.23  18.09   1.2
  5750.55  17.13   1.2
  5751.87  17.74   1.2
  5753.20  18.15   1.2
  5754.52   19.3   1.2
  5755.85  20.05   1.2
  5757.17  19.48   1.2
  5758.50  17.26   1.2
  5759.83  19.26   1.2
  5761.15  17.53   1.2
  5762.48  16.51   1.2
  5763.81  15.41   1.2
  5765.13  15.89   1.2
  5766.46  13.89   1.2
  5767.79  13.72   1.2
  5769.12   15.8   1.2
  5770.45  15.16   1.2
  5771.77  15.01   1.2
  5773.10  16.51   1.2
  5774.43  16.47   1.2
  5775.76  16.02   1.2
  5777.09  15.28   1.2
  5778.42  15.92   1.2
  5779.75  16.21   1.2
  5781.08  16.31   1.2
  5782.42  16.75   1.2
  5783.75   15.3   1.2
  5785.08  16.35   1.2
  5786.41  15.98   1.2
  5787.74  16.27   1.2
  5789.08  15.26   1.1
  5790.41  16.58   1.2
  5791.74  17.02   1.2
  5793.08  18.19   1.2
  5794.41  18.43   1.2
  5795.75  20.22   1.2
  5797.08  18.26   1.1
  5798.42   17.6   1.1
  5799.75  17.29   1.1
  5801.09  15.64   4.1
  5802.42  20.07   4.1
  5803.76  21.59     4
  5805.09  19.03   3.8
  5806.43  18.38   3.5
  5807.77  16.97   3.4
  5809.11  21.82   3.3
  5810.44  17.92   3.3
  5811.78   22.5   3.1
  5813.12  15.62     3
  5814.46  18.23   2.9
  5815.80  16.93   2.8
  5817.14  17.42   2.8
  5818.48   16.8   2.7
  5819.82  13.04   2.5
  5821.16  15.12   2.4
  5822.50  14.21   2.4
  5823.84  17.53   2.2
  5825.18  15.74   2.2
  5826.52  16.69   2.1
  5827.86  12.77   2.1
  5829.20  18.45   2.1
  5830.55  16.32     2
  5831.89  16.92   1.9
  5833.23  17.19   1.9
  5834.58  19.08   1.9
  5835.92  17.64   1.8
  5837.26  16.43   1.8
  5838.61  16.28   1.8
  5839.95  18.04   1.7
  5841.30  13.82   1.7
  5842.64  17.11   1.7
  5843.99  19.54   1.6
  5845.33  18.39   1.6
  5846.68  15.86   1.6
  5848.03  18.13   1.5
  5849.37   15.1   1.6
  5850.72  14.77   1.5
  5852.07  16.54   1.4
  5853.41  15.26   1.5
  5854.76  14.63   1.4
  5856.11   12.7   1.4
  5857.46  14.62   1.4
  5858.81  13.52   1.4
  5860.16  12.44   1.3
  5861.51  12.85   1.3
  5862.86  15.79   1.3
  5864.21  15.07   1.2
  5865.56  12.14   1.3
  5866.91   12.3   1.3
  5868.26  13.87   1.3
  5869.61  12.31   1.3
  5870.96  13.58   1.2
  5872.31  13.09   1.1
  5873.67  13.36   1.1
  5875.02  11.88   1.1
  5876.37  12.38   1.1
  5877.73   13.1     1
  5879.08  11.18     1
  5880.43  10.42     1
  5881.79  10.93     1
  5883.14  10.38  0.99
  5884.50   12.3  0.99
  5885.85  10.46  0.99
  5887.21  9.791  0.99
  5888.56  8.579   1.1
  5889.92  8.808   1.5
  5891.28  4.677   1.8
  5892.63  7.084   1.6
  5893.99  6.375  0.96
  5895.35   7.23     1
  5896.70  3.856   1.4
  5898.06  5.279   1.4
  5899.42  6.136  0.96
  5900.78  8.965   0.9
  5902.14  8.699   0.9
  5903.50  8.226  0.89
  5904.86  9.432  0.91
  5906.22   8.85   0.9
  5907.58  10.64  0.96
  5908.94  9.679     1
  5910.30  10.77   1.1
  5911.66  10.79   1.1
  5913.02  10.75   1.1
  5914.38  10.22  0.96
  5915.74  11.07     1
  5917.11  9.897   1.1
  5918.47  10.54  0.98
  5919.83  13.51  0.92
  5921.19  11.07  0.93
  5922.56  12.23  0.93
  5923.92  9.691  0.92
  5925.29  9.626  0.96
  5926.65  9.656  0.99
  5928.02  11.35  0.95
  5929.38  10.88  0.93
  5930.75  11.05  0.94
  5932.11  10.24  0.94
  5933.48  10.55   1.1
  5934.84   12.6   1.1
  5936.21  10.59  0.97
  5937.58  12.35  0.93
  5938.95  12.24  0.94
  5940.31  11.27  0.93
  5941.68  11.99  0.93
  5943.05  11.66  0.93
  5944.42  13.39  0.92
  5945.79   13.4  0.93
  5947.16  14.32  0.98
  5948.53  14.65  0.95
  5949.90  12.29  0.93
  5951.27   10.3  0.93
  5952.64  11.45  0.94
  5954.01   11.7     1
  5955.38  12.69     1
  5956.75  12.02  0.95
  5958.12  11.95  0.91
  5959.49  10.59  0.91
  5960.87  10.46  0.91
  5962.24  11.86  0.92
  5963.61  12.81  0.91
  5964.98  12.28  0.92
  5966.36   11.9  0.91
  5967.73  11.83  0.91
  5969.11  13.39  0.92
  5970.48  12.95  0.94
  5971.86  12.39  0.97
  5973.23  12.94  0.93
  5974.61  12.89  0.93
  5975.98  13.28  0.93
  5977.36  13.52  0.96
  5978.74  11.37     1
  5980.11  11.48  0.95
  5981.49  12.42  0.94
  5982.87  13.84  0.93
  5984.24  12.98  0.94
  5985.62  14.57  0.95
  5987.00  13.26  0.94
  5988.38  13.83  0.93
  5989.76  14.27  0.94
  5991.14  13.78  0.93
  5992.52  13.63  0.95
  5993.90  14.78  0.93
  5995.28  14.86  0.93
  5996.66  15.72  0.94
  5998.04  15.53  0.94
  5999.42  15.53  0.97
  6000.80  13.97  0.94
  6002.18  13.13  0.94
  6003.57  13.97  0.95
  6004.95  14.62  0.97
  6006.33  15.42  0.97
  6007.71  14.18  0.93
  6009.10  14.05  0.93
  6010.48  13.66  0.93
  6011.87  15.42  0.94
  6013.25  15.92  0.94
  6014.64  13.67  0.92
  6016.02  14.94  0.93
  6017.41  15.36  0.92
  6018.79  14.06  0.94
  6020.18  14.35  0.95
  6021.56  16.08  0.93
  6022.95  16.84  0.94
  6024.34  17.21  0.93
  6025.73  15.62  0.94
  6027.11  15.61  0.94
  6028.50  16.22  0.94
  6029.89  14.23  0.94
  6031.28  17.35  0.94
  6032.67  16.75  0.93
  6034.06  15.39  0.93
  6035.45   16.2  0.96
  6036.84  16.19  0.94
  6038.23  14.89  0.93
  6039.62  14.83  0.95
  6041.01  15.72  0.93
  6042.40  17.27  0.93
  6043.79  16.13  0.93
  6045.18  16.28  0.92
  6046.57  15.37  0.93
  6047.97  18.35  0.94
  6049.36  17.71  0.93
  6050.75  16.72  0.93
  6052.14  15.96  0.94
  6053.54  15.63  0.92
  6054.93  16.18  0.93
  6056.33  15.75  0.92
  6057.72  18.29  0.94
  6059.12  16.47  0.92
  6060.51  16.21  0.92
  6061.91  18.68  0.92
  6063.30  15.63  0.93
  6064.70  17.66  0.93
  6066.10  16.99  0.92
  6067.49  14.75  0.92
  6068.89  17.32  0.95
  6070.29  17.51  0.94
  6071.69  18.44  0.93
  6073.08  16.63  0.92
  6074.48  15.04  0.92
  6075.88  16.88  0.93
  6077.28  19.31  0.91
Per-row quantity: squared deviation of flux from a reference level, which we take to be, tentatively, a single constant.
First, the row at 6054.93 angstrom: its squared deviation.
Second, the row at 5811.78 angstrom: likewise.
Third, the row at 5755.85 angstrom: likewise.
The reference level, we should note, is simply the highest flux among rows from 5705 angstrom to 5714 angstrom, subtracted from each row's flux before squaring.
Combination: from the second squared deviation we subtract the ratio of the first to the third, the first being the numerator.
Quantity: 27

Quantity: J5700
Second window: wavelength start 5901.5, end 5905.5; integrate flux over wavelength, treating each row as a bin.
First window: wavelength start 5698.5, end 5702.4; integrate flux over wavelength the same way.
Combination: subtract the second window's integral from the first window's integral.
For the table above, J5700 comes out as 28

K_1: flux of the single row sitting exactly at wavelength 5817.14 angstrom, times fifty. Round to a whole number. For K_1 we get 871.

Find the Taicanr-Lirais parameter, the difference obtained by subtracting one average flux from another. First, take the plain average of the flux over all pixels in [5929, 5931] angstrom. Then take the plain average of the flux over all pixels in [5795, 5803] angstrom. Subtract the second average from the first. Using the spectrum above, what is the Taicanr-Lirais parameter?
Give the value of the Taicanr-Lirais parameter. -7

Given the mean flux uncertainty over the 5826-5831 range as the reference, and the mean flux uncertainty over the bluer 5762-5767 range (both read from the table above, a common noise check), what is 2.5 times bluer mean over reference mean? 1.45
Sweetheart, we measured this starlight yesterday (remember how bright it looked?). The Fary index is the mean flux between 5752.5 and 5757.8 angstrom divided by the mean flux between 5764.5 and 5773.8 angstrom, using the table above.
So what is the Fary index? 1.27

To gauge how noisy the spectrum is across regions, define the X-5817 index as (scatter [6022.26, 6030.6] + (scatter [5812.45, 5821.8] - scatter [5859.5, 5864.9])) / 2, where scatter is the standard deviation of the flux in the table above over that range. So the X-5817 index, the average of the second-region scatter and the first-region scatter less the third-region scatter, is 0.57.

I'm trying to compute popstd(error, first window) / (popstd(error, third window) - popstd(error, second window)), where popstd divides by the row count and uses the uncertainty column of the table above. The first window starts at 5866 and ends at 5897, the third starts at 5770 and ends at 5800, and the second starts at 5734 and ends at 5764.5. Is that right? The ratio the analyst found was 12.7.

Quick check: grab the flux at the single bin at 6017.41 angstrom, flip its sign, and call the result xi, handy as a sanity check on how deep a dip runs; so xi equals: -15.4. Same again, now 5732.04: -16.3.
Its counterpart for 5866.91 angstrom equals -12.3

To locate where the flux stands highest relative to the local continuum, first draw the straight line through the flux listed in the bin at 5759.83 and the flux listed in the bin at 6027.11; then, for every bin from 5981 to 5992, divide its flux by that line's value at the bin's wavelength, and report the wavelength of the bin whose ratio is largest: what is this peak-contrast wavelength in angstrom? 5985.62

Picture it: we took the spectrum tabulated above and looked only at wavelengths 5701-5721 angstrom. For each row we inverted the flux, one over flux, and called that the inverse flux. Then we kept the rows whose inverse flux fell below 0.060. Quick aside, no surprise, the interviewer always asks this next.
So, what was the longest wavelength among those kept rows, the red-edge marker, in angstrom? 5710.96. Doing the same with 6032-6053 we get 6050.75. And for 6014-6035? 6032.67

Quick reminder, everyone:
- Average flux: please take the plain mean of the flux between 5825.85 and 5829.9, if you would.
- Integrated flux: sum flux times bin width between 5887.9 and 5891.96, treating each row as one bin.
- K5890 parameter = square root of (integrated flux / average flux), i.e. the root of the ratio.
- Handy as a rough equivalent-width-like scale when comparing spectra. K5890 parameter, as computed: 1.37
